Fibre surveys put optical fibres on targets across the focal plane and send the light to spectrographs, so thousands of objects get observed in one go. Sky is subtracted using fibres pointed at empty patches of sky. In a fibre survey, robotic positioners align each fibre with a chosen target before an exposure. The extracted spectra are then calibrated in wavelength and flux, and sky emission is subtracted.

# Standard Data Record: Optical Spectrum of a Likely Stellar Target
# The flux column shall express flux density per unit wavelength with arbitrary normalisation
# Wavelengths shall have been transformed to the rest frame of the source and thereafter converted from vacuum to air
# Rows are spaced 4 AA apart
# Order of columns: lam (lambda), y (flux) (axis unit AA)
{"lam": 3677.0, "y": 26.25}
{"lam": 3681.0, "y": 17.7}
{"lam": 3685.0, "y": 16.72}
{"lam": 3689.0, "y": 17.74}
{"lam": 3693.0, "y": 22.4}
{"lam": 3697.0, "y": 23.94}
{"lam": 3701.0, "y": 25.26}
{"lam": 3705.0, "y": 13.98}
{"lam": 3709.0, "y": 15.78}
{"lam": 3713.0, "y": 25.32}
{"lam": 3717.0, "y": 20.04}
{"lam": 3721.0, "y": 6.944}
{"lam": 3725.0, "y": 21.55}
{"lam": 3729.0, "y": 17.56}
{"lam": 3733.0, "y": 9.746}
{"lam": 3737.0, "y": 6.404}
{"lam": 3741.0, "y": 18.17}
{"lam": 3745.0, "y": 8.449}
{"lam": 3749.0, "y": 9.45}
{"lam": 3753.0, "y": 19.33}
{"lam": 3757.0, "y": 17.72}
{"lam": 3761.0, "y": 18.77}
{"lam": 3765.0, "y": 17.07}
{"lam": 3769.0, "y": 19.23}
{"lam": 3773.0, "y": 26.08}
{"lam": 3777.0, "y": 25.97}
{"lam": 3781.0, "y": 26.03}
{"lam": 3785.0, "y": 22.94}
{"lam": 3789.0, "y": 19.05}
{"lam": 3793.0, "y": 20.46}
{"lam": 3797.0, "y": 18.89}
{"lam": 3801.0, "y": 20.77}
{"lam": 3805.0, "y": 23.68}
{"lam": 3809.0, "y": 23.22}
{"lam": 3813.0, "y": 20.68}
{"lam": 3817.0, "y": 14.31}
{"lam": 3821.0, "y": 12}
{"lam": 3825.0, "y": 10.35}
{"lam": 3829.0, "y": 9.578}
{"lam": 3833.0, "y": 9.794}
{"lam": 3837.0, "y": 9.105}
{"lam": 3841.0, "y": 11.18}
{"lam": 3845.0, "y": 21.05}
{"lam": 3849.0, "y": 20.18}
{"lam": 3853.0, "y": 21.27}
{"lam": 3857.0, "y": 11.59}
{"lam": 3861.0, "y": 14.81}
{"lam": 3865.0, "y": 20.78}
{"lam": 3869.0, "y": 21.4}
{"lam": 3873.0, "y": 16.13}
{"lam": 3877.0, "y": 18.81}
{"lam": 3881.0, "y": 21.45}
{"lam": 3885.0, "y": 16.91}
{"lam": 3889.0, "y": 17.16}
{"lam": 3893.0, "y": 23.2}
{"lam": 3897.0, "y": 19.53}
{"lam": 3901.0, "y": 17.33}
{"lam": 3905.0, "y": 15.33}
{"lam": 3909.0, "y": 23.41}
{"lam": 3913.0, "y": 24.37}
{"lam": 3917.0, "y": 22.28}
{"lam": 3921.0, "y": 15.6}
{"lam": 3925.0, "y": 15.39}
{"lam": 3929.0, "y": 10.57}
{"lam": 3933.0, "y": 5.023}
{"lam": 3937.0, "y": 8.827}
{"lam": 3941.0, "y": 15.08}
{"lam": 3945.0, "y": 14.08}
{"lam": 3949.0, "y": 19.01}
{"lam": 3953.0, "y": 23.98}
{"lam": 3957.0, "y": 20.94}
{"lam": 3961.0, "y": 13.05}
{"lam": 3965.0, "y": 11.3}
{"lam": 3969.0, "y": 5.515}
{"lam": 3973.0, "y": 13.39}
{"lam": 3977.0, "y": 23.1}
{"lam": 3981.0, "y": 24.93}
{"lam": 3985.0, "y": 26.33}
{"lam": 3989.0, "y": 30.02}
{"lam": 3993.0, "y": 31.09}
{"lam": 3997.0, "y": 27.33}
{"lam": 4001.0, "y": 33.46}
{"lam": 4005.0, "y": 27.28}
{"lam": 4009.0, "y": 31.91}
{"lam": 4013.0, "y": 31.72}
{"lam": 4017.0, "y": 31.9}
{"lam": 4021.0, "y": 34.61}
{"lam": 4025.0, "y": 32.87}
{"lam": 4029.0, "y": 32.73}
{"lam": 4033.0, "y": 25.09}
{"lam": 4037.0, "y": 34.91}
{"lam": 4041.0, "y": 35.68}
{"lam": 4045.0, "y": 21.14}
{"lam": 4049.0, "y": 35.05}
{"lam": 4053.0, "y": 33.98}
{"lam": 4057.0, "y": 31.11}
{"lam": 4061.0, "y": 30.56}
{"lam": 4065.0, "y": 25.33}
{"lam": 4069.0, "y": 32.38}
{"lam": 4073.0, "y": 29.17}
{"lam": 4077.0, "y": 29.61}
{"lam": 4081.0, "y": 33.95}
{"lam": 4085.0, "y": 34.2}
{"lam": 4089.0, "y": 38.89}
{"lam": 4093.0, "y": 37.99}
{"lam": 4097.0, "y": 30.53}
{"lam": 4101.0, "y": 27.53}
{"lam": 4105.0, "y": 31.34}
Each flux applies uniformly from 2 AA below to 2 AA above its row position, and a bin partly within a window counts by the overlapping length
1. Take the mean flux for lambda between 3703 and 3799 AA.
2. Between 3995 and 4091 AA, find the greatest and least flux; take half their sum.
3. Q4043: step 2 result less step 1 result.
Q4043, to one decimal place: 12.3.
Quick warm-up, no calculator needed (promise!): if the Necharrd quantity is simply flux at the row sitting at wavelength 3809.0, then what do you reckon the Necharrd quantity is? 23.22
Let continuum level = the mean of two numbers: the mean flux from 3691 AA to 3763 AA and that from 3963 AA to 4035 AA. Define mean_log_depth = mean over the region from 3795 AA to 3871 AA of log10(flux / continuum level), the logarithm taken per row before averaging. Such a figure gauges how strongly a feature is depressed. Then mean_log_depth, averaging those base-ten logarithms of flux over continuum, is -0.14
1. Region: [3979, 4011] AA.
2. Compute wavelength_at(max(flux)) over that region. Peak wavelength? 4001.0 AA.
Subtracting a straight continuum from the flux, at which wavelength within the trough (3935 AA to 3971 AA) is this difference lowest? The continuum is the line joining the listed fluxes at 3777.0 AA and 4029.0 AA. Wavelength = 3969.0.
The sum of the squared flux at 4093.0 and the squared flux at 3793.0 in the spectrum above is 1862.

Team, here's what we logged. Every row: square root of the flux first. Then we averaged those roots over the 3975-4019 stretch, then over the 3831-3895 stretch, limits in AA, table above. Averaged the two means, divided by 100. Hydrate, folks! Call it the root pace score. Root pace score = 0.047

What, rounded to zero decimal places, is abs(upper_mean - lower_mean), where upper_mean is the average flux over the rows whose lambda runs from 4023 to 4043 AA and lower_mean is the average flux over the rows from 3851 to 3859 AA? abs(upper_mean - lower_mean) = 16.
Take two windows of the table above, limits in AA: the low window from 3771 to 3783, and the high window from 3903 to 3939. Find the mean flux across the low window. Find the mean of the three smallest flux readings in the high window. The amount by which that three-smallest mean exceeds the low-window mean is -18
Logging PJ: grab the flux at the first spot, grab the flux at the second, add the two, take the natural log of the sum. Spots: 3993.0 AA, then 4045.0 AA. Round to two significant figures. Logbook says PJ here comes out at 4.0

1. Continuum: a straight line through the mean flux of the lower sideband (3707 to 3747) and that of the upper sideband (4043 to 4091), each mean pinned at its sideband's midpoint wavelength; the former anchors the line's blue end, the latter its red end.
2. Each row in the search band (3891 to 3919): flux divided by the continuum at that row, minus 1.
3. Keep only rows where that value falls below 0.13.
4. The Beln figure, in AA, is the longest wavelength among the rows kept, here 3917.0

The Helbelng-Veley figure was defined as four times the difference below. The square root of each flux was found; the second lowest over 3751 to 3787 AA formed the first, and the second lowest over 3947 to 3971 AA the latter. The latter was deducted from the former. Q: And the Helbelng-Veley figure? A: 3.4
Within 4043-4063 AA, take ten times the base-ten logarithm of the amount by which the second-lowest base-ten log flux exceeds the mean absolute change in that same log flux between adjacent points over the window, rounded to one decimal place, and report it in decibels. 1.5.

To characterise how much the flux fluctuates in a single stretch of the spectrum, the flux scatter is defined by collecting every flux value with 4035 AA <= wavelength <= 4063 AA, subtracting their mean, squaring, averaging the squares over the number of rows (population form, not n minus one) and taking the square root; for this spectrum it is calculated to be 4.7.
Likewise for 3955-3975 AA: 4.9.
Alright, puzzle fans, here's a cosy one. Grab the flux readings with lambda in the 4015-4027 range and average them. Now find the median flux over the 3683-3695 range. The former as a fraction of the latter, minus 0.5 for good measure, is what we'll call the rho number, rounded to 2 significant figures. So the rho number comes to 1.4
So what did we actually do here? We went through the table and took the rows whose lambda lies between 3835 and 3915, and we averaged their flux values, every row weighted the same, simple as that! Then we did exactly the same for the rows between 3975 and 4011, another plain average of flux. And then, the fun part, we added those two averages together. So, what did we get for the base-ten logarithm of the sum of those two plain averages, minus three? -1.33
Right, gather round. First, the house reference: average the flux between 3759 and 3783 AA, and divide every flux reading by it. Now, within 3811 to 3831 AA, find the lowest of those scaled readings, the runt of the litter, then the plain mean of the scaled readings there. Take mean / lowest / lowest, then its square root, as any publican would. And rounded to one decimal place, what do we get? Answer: 1.8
